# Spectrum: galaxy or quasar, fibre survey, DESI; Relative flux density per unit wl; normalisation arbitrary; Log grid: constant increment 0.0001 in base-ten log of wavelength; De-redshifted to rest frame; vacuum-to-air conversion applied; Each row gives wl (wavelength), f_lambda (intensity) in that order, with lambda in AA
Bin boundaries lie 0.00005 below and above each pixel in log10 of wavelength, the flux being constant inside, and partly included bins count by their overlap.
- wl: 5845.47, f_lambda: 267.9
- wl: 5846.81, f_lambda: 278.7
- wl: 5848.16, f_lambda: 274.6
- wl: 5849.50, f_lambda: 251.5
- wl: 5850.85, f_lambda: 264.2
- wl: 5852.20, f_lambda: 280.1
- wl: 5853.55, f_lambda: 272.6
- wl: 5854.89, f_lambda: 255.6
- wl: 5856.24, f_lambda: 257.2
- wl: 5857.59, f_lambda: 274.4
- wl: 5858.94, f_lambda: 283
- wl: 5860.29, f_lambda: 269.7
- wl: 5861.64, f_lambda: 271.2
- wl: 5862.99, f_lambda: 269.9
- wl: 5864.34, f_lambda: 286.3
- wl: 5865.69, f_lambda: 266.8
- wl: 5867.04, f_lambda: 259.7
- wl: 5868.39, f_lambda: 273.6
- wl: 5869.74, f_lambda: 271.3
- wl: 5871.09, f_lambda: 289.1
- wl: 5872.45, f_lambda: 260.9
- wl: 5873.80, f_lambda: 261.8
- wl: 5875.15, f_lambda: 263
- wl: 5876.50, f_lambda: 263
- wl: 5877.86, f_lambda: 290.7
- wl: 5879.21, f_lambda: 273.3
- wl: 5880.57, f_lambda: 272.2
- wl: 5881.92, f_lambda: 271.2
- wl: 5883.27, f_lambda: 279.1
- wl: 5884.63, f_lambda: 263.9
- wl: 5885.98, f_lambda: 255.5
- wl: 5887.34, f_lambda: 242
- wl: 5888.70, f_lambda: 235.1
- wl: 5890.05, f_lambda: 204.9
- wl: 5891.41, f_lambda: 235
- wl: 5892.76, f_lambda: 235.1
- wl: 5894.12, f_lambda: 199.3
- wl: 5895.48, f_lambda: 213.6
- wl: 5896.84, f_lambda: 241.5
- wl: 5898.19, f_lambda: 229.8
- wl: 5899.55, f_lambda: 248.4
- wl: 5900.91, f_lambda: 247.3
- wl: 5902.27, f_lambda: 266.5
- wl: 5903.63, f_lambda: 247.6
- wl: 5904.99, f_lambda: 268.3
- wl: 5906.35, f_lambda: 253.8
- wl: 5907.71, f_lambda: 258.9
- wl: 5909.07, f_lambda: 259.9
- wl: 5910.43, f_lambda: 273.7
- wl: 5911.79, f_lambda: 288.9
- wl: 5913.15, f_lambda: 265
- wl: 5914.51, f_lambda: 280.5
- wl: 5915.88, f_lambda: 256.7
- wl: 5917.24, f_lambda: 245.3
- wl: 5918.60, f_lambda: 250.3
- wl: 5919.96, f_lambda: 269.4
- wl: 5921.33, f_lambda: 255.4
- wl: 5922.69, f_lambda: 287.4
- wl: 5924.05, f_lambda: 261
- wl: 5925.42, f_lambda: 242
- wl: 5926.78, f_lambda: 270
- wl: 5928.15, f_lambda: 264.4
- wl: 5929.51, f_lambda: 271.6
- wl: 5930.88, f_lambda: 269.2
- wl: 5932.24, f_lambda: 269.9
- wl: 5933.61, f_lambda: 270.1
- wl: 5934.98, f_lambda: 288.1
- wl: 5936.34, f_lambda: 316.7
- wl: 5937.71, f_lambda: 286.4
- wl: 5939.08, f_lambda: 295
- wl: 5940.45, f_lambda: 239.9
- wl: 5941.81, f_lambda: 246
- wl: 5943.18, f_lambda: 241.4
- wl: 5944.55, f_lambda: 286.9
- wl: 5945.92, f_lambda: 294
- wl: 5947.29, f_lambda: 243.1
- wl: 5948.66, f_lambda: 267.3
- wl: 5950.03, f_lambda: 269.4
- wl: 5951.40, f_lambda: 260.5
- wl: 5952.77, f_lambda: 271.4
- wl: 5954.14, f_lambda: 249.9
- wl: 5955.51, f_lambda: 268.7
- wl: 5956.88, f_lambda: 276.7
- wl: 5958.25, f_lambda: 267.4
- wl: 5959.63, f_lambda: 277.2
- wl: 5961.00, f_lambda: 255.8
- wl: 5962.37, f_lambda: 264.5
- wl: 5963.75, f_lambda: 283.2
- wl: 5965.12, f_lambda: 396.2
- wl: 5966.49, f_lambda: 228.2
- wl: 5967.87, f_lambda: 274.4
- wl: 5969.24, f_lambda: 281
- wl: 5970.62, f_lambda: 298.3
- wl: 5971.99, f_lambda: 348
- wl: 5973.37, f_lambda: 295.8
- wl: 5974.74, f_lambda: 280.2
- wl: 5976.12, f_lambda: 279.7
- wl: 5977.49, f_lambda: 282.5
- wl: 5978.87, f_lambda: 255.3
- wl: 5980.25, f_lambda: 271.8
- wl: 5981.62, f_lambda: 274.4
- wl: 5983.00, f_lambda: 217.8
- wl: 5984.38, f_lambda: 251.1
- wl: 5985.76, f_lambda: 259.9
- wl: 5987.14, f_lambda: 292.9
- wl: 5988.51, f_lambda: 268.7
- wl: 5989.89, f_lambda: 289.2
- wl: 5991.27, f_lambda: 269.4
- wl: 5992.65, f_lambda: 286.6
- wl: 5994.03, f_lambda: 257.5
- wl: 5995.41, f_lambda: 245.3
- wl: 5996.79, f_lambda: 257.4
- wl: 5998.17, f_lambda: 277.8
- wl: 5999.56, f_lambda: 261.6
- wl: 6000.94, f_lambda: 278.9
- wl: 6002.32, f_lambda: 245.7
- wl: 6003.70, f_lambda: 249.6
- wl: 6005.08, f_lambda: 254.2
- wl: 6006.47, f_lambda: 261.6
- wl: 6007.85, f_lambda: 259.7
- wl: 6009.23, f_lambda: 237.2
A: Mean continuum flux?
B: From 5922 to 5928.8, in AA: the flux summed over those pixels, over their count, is 265.0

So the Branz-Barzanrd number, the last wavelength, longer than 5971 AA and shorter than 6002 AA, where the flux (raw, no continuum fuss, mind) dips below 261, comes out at 5996.79 AA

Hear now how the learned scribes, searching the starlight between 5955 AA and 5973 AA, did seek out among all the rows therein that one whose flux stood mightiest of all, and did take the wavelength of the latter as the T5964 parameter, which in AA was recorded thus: 5965.12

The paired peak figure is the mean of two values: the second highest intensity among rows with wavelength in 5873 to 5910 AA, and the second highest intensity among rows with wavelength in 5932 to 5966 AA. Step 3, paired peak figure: 298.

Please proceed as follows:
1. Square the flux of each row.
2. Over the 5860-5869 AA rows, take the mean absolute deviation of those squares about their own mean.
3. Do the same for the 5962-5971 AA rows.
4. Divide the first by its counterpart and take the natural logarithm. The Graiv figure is -2.0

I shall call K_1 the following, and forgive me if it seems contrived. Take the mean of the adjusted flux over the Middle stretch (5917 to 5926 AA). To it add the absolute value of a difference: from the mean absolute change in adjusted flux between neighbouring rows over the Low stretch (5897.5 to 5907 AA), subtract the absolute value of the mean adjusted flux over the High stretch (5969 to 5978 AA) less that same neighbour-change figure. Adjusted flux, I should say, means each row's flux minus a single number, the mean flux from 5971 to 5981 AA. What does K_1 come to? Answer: -21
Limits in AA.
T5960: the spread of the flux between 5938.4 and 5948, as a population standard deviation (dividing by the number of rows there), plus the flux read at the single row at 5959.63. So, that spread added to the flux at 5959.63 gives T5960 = 302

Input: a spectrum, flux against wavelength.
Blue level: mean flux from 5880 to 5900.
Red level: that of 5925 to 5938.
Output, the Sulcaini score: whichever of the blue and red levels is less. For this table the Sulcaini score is 242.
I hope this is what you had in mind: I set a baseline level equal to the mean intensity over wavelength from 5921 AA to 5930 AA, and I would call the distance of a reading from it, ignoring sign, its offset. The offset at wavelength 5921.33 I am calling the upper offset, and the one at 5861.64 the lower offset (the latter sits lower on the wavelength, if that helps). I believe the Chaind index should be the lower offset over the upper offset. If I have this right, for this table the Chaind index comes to 0.7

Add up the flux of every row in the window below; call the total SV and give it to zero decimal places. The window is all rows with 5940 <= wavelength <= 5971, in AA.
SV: 6241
